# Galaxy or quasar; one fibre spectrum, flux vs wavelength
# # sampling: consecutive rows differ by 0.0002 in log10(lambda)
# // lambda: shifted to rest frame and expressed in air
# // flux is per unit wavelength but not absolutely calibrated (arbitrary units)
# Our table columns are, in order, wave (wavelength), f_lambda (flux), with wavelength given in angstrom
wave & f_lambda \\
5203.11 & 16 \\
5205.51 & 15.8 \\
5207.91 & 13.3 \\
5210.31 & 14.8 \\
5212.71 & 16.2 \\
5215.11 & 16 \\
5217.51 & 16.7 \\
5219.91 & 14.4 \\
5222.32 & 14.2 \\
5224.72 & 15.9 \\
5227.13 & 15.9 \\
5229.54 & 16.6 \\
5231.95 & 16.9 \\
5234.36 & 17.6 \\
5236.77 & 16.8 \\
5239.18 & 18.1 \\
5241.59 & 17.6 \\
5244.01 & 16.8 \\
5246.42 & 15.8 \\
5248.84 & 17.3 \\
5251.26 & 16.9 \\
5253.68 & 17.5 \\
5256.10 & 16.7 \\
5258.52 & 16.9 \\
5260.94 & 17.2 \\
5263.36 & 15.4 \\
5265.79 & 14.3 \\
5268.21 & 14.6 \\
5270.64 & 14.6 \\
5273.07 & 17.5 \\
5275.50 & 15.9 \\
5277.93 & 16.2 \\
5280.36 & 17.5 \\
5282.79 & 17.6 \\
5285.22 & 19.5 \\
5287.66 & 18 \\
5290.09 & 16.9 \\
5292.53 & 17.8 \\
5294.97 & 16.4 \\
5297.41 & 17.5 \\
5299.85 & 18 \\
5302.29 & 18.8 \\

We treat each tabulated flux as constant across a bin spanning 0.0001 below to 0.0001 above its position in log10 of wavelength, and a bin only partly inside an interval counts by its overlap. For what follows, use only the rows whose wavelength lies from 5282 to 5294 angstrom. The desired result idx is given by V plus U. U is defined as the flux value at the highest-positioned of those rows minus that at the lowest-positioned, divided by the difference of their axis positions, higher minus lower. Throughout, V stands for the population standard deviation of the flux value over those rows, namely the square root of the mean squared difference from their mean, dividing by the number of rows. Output 0.9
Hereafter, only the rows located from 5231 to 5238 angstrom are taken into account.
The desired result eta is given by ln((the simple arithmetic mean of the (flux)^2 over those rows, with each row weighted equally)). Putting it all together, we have 5.68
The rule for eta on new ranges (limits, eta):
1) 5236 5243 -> 5.73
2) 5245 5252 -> 5.63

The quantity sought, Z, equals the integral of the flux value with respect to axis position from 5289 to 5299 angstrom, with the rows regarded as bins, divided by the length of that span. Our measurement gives 17.2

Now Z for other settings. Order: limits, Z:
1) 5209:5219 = 15.9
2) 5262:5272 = 14.8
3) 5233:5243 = 17.5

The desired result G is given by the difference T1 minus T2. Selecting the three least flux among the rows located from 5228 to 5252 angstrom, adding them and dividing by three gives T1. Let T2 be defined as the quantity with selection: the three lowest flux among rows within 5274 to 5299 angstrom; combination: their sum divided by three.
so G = 0.23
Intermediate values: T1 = 16.40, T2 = 16.2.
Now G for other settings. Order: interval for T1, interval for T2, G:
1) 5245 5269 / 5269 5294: -0.80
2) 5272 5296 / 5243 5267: 1.00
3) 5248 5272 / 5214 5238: -0.33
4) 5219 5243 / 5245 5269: 0.07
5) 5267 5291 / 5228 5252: -1.37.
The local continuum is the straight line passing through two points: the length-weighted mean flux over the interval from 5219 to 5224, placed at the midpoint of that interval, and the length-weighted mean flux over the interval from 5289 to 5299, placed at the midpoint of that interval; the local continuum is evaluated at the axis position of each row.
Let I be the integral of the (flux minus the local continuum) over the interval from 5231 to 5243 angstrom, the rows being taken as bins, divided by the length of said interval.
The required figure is 2.4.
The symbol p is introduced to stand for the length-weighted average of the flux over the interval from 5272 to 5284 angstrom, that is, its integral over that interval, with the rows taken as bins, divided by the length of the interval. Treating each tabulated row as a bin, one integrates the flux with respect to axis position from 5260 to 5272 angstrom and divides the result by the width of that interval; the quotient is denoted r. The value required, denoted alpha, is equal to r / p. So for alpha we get 0.90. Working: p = 16.9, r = 15.2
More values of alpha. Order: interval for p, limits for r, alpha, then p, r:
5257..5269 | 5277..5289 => 1.13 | 15.8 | 17.8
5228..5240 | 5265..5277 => 0.90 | 17.1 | 15.4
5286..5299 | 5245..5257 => 0.97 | 17.4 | 16.8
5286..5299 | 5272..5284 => 0.97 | 17.4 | 16.9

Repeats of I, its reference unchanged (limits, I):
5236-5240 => 2.4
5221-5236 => 1.5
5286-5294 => 0.6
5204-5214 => 1.1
